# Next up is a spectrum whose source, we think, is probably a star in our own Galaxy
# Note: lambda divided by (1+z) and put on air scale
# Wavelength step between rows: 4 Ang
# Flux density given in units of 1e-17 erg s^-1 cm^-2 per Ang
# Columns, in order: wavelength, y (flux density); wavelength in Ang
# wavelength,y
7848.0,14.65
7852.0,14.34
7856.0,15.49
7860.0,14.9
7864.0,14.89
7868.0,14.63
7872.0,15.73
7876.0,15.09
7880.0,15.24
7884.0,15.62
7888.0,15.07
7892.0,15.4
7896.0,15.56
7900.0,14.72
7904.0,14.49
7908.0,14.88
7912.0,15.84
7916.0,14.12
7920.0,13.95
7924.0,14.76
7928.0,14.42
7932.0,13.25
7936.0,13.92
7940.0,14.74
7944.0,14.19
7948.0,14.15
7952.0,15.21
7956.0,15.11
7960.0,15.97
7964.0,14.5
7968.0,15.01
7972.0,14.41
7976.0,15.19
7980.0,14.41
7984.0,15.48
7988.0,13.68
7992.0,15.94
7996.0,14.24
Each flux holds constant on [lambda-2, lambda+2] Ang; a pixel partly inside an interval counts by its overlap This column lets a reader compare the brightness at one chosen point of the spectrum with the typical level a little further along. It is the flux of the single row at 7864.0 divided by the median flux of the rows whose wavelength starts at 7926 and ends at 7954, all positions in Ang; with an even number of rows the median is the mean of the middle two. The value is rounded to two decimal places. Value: 1.05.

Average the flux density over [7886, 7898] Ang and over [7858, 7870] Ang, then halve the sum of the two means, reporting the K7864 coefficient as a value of 15.1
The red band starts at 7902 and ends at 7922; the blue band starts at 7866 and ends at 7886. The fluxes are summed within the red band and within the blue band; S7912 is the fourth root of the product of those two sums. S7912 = 8.65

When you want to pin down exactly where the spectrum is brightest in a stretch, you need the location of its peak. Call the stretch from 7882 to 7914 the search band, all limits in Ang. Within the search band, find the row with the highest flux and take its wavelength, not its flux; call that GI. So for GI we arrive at 7912.0 Ang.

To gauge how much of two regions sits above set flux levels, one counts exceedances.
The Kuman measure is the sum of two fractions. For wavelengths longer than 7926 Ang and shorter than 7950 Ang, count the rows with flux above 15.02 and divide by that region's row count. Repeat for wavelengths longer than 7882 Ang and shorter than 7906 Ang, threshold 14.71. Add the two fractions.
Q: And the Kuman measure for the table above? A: 0.83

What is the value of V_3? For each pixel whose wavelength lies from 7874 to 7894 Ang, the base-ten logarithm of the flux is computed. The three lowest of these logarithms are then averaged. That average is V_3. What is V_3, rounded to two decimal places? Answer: 1.18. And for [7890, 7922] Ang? 1.15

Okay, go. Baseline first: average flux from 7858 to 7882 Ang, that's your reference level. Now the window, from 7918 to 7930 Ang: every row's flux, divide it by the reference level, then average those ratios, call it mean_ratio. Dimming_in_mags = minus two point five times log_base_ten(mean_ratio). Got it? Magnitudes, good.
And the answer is 0.052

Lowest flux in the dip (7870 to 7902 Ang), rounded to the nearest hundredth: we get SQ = 14.72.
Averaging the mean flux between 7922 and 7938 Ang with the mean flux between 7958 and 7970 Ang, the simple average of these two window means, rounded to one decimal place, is 14.6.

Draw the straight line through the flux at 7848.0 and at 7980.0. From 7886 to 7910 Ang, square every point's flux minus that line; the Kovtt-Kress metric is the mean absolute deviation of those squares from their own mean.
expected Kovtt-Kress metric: 0.33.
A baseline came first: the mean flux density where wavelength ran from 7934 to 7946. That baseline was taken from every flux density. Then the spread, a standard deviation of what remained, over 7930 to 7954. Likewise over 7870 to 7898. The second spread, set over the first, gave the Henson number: 0.39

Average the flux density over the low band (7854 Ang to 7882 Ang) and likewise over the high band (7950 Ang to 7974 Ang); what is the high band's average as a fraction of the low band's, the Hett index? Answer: 0.99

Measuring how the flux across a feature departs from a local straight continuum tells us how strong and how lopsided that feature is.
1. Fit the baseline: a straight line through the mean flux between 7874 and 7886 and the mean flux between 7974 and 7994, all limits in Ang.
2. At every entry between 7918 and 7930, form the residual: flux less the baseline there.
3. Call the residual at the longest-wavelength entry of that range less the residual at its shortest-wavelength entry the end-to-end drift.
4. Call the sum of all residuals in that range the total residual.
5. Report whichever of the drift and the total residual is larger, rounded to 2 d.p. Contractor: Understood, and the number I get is 0.50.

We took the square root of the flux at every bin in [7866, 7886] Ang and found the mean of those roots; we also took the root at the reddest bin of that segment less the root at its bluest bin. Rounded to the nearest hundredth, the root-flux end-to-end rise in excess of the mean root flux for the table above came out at -3.78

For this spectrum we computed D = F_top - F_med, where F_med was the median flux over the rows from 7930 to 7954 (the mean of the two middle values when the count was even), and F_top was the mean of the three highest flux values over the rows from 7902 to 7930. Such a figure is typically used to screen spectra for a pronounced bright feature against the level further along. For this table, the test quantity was 0.99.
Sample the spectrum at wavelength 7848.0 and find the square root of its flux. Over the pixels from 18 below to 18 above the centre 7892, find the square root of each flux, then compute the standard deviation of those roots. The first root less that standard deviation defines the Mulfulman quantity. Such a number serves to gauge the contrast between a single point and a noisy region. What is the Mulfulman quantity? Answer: 3.78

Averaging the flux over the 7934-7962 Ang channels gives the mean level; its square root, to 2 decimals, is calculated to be 3.84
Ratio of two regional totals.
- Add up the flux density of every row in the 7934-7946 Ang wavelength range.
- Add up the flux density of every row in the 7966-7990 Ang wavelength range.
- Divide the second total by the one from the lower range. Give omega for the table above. 2.1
